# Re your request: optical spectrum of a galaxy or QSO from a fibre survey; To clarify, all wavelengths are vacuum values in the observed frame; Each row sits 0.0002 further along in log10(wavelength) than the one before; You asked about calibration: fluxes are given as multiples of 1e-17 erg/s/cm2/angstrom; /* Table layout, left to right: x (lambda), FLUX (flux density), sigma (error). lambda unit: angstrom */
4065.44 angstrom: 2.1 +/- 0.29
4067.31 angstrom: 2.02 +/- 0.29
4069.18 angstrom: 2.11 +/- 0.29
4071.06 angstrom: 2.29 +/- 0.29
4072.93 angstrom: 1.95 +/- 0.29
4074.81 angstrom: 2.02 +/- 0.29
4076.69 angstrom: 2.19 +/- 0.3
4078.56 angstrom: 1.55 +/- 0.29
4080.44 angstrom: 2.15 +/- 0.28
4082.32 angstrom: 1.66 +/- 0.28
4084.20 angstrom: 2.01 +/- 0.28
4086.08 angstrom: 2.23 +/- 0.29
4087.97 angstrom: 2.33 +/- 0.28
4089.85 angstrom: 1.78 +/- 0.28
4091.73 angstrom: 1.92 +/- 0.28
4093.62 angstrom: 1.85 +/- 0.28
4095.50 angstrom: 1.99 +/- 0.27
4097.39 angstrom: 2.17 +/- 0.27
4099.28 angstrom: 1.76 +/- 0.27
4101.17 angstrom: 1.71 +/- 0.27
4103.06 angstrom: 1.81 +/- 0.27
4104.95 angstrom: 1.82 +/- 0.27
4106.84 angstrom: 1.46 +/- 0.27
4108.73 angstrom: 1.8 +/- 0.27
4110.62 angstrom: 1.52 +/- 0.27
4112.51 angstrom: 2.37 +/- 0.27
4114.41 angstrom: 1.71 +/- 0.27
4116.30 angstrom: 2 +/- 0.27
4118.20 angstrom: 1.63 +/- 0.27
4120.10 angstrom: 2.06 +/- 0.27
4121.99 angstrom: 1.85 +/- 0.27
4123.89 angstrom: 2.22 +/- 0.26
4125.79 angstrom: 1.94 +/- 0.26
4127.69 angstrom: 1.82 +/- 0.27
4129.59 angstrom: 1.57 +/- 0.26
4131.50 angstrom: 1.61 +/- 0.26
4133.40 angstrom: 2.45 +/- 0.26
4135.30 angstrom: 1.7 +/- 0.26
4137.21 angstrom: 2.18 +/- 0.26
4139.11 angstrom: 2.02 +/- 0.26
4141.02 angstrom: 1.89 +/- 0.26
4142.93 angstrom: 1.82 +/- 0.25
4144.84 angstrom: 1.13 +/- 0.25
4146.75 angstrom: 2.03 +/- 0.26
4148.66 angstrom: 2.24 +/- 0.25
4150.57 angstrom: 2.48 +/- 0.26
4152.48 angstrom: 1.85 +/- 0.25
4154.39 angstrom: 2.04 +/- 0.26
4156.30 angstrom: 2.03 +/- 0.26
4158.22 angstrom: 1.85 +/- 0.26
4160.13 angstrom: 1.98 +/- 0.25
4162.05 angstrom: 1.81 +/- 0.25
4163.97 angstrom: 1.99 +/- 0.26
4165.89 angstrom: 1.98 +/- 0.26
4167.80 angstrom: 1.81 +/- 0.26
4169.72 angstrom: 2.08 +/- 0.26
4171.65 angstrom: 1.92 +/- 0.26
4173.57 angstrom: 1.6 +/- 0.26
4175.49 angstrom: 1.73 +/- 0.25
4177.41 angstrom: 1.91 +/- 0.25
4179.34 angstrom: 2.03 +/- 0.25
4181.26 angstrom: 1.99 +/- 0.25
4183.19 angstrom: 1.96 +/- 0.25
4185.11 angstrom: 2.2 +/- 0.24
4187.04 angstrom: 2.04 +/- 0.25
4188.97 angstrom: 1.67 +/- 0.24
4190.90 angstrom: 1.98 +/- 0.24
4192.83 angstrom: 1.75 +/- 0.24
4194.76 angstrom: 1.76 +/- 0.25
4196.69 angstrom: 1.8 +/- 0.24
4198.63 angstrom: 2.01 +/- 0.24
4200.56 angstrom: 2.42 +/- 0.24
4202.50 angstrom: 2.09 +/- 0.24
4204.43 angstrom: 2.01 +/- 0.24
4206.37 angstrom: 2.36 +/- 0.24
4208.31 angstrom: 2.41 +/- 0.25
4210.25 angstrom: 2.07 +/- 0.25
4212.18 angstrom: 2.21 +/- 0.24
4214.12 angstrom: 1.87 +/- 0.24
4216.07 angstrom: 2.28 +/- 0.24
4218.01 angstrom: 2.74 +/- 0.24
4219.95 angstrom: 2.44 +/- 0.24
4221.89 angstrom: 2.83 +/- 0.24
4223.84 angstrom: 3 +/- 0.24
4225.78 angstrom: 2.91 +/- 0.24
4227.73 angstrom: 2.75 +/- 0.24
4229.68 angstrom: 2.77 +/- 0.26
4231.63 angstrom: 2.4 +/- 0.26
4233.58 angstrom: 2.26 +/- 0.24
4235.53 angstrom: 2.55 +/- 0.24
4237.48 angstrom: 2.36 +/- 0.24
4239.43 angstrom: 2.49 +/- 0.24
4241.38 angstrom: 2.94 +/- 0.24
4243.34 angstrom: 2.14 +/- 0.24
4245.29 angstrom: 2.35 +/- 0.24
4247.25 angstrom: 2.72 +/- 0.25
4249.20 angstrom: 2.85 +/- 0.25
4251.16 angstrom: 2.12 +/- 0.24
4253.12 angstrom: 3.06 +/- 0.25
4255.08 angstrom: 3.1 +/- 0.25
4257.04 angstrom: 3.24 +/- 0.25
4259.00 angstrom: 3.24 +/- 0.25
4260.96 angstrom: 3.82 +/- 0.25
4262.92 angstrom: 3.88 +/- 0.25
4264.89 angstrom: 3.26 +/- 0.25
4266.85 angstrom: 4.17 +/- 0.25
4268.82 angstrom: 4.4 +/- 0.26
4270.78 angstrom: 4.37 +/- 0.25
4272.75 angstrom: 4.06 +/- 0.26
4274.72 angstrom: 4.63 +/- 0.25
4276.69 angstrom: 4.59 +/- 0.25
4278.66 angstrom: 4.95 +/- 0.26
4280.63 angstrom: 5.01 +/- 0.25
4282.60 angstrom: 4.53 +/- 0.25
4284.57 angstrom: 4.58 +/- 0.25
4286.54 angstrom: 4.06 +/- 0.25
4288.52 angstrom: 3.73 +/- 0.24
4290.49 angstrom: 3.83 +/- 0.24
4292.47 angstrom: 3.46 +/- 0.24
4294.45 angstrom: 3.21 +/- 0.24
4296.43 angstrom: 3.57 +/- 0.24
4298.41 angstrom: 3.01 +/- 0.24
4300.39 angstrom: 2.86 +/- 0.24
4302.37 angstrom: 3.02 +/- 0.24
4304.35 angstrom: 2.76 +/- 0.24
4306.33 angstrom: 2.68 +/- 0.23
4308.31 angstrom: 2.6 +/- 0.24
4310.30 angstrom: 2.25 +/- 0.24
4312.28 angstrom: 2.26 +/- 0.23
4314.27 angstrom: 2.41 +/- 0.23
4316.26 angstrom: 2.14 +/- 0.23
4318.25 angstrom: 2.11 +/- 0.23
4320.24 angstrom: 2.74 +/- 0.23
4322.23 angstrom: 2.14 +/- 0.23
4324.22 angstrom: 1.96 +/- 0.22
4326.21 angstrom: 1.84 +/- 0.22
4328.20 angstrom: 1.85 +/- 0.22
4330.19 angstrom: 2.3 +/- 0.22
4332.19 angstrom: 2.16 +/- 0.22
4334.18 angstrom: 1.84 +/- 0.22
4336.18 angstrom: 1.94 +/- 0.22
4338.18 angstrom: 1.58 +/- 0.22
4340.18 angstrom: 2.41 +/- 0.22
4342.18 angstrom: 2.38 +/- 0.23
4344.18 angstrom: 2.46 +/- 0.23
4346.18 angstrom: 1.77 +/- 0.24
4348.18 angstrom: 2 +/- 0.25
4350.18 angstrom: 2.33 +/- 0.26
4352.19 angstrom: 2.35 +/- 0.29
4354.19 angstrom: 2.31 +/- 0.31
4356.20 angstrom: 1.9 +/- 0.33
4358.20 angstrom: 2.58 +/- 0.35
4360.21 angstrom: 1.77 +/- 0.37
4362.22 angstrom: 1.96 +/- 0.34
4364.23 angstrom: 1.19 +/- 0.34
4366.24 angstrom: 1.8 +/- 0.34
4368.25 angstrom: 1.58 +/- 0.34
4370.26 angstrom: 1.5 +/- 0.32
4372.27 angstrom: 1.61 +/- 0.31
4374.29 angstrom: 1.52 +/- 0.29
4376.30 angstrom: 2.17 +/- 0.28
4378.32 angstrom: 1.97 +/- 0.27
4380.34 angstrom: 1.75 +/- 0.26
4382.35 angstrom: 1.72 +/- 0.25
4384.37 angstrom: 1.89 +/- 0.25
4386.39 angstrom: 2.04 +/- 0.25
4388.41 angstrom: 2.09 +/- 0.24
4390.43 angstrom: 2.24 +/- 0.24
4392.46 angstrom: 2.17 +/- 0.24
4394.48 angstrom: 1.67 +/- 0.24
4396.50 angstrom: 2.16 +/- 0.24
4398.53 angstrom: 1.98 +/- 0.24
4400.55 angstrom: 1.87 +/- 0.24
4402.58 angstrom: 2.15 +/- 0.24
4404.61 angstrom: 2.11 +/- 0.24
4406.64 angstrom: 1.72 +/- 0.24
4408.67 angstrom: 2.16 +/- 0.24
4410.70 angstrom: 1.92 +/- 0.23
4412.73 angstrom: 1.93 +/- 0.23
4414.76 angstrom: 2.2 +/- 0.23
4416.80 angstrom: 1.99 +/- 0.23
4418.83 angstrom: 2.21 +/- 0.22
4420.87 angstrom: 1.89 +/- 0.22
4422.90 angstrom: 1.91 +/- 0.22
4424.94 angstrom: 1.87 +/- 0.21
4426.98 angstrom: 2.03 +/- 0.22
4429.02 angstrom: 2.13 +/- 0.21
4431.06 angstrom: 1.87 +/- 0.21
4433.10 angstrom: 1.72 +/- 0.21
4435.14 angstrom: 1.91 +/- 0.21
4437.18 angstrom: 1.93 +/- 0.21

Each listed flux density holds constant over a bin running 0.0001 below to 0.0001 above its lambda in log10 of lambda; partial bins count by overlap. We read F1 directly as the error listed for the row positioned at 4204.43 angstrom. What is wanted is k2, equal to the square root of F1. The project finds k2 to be 0.490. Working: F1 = 0.240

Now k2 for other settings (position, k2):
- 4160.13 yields 0.500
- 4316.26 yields 0.480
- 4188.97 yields 0.490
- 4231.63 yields 0.510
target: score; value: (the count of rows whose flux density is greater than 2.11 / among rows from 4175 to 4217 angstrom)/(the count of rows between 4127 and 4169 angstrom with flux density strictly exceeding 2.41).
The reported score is 3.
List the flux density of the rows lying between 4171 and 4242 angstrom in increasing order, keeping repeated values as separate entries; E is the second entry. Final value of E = 1.67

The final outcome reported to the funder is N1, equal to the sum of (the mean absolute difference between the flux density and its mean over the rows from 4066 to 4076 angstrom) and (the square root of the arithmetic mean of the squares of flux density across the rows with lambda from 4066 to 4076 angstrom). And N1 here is 2.2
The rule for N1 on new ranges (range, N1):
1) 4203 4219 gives 2.5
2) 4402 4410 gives 2.2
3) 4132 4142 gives 2.3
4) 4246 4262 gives 3.4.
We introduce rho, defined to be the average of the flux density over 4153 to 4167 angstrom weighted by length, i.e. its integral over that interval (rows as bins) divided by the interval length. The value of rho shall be 1.95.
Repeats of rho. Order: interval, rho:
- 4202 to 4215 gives 2.15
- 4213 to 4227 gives 2.58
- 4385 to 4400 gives 2.04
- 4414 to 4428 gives 2.01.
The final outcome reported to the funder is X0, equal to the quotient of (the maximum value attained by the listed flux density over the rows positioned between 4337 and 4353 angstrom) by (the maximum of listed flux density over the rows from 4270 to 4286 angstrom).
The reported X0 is 0.49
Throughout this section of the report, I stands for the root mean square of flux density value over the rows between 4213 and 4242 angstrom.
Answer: 2.6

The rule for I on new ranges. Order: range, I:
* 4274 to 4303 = 4.0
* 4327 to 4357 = 2.1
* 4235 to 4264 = 2.9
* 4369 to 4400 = 1.9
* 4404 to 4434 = 2.0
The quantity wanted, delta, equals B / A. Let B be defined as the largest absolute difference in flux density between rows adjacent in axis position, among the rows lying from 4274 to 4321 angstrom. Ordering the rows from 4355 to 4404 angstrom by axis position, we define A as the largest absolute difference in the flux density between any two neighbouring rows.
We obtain 0.8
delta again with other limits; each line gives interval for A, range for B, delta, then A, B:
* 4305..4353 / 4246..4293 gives 1.1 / 0.83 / 0.94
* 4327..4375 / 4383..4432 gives 0.6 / 0.83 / 0.50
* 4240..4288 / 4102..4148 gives 1.0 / 0.94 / 0.90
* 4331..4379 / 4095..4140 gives 1.0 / 0.83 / 0.85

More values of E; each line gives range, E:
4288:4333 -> 1.85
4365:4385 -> 1.52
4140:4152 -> 1.82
